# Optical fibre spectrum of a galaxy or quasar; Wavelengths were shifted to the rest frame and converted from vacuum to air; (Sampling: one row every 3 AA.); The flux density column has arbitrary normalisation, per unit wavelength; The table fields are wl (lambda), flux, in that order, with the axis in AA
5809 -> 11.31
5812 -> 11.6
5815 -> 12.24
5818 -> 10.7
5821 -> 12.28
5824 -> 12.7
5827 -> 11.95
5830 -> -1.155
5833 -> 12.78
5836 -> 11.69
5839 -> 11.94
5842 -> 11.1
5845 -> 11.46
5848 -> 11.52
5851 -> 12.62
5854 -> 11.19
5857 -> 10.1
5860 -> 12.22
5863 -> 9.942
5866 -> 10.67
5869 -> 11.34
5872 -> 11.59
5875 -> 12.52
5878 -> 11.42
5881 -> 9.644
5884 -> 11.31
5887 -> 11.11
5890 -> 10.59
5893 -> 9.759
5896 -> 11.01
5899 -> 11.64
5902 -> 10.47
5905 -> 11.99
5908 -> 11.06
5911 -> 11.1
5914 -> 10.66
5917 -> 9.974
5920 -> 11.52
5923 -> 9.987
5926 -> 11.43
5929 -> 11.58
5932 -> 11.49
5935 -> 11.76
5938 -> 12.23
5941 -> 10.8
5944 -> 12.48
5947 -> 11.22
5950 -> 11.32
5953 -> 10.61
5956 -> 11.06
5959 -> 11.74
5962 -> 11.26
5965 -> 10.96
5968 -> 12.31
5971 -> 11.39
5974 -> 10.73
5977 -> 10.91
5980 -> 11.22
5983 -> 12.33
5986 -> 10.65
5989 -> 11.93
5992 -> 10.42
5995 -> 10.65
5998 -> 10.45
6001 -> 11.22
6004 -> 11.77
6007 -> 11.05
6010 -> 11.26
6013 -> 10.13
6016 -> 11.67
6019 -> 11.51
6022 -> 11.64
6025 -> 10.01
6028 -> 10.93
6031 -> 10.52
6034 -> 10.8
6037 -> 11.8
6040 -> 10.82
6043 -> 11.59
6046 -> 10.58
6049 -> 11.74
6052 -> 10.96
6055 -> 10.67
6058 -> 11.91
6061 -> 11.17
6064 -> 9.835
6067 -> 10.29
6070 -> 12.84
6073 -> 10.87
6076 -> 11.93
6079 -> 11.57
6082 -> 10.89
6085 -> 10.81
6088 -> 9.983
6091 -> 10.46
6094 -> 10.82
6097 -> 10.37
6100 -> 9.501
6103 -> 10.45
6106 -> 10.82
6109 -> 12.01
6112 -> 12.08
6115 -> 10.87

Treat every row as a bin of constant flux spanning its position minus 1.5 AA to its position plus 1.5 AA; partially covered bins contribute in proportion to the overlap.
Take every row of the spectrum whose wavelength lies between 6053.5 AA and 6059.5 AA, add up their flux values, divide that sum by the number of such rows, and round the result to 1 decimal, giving 11.3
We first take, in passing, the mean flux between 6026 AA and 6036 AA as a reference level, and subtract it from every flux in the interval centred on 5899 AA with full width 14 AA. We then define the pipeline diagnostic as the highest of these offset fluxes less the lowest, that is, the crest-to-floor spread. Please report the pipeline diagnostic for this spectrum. 2.2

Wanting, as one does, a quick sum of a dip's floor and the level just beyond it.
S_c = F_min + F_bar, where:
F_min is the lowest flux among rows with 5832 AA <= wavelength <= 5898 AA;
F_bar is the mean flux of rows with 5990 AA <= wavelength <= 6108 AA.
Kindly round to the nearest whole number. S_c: 21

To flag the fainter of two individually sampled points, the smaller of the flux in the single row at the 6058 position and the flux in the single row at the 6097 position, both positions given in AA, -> 10.4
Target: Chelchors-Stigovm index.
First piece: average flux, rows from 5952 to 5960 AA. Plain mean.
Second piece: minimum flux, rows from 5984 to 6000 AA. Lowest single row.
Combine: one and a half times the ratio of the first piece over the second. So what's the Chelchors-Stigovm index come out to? 1.60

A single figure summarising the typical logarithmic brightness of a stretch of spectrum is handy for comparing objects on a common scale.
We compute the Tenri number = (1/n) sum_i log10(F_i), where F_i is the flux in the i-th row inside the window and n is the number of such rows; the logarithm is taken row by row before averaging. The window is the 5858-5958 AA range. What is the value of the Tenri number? 1.05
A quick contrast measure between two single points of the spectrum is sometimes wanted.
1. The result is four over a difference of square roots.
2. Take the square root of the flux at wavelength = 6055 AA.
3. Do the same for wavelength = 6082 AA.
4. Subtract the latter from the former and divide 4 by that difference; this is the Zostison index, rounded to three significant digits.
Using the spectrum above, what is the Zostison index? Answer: -119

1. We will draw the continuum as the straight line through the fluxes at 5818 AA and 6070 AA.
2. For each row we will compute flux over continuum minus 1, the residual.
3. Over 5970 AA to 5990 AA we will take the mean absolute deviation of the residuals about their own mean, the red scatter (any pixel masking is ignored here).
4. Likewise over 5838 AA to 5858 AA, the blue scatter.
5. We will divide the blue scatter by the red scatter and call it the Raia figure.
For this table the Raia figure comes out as 1.26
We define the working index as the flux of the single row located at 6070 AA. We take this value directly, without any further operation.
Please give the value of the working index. 12.84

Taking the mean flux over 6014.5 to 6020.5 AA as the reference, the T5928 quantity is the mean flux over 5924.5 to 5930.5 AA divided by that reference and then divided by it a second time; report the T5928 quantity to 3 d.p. 0.086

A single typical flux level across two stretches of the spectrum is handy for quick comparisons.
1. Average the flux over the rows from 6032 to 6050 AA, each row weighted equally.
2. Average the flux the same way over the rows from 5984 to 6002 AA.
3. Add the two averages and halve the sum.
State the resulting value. 11.1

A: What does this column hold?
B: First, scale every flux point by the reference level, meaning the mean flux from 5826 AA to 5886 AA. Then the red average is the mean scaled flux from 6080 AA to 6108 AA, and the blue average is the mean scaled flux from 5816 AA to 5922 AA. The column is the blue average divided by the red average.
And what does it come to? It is 1.04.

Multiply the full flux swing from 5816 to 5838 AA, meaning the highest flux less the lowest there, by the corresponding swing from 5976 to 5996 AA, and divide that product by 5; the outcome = 5.3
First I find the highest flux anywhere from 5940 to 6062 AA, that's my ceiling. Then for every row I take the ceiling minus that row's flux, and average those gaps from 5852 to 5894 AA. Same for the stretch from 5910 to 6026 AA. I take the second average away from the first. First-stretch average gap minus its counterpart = 0.2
